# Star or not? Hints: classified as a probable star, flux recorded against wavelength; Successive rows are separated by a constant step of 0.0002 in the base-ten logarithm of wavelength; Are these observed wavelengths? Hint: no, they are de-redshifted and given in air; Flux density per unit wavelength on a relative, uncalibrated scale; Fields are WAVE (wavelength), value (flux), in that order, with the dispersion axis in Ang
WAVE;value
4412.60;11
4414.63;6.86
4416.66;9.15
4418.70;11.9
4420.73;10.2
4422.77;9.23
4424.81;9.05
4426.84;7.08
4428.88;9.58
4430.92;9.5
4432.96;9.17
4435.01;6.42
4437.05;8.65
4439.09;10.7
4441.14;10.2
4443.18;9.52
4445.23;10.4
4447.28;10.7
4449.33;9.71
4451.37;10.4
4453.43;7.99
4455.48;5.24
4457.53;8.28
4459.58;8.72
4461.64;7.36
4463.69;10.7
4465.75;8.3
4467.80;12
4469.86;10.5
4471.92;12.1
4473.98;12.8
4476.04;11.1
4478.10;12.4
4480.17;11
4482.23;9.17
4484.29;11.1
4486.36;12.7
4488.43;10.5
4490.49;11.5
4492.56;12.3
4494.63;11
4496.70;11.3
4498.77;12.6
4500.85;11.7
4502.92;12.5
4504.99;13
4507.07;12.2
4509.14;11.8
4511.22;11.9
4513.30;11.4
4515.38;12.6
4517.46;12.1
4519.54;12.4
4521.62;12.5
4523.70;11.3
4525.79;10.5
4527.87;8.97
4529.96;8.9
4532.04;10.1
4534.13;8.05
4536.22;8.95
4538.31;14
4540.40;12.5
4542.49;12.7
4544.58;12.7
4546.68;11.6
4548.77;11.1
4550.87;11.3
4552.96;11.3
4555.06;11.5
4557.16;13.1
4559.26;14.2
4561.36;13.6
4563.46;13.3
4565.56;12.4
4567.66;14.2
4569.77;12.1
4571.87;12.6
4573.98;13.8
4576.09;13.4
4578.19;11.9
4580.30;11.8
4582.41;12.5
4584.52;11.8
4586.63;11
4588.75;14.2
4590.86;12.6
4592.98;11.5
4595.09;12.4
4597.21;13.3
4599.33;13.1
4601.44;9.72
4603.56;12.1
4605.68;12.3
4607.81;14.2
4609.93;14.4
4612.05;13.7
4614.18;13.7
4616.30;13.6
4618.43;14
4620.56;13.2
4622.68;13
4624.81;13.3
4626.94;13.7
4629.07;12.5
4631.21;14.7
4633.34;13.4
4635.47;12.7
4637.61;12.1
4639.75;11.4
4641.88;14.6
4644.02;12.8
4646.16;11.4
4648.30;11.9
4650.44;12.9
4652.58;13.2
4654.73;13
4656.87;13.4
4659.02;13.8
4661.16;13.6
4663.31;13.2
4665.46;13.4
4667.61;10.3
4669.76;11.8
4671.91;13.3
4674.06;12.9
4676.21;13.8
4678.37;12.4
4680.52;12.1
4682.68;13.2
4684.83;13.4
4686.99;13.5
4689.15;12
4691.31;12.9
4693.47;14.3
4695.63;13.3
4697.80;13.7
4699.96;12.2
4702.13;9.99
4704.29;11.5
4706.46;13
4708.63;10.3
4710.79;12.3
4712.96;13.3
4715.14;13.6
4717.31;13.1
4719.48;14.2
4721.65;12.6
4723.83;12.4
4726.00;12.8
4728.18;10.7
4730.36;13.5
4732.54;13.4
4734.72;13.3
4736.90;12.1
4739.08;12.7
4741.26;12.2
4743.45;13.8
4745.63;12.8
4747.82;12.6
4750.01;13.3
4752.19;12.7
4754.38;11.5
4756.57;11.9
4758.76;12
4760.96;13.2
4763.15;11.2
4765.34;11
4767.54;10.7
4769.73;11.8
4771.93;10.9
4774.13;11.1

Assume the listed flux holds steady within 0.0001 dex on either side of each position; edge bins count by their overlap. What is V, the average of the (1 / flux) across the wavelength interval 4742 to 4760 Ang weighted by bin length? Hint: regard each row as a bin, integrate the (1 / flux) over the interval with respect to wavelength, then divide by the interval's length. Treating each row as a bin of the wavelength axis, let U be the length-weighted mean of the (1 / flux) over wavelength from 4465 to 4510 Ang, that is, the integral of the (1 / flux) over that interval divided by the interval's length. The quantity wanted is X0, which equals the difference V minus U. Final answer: -0.008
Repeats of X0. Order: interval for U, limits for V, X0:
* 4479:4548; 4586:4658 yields -0.011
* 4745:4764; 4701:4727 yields 0.000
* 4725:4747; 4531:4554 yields 0.012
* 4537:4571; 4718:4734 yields -0.002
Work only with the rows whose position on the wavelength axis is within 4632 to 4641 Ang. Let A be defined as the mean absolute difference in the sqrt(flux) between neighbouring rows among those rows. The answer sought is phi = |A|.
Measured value 0.09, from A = 0.09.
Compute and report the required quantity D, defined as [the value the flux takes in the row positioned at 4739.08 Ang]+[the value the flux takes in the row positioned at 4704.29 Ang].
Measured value 24.2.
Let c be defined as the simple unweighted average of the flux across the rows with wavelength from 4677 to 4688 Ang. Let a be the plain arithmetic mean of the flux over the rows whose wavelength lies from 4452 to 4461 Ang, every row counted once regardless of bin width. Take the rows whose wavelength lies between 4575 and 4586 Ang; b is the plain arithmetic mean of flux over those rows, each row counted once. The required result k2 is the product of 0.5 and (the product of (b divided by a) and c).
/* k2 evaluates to 10.5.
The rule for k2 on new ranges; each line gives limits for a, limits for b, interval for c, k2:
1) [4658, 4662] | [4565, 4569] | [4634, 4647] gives 6.1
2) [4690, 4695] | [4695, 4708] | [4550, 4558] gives 5.3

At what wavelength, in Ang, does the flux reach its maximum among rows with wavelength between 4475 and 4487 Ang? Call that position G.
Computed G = 4486.36 Ang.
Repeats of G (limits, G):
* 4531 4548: 4538.31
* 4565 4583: 4567.66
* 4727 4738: 4730.36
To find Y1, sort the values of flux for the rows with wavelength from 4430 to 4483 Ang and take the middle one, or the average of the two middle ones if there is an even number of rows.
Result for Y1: 10.0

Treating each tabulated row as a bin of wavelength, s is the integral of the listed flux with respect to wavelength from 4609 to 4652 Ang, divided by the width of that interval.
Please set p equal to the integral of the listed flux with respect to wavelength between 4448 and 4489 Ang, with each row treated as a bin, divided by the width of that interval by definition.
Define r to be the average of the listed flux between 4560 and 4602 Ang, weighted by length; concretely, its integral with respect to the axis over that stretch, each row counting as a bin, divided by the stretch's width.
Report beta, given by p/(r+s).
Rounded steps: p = 10.1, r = 12.6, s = 13.1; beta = 0.39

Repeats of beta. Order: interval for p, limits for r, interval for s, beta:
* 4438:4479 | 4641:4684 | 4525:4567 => 0.41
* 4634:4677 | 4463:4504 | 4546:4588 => 0.54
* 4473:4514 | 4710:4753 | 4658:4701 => 0.45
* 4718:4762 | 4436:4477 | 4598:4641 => 0.56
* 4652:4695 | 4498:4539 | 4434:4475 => 0.62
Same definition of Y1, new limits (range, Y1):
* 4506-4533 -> 11.8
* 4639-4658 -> 12.9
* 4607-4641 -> 13.5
